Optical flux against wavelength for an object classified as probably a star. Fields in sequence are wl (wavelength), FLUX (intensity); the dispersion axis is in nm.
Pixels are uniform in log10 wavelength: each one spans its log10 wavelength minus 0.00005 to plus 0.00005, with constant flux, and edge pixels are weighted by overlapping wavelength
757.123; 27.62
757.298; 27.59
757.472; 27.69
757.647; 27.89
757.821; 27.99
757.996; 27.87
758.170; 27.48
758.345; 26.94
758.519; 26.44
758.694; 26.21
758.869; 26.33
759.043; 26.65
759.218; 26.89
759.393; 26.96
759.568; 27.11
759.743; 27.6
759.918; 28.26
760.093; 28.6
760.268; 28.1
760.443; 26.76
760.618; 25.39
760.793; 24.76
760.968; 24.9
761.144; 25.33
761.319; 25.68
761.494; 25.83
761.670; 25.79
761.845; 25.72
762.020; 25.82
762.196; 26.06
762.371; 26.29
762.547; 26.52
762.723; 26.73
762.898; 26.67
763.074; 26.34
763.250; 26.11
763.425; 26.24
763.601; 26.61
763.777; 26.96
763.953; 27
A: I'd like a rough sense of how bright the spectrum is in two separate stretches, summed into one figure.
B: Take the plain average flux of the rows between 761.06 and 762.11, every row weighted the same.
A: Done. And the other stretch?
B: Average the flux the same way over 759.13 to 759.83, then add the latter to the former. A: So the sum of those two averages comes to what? 52.8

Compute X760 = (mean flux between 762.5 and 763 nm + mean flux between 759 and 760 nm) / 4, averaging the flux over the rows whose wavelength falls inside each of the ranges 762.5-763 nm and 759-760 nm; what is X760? 13.5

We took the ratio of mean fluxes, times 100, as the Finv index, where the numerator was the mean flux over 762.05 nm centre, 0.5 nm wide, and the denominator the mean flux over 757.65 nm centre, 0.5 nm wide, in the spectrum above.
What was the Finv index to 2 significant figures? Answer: 93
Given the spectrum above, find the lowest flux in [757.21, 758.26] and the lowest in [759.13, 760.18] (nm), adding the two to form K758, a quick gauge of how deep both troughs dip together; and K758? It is 54.4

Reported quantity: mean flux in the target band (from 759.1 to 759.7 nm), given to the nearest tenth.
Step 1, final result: 27.0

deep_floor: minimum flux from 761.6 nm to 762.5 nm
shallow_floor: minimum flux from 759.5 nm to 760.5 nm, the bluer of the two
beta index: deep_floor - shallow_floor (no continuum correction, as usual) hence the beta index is -1.0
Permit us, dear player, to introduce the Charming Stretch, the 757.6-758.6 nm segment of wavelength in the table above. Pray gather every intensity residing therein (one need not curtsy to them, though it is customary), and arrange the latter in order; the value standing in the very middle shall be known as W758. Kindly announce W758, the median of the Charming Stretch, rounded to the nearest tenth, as 27.7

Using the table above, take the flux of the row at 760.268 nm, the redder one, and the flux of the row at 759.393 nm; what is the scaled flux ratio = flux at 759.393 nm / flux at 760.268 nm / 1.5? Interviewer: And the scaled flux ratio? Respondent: 0.64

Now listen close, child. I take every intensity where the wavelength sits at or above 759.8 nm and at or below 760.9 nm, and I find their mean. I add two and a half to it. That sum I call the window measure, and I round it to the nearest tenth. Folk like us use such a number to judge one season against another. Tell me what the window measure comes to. 29.5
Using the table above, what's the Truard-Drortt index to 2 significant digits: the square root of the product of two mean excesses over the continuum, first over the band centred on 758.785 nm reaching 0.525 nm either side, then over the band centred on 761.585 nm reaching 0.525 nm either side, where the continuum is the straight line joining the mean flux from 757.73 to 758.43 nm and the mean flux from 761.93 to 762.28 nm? 0.57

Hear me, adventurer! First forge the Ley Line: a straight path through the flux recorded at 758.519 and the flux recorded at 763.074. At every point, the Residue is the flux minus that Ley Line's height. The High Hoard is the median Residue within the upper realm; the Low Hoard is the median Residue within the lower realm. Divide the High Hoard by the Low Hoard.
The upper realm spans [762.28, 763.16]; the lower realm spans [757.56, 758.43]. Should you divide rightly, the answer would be 0.12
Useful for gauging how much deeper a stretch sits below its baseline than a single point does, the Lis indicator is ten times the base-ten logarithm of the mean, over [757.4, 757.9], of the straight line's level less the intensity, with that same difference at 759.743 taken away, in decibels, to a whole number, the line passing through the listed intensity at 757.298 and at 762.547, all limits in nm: -8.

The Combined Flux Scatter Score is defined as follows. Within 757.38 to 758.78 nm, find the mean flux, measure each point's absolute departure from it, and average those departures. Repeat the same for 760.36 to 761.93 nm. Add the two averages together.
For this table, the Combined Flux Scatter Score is 1.0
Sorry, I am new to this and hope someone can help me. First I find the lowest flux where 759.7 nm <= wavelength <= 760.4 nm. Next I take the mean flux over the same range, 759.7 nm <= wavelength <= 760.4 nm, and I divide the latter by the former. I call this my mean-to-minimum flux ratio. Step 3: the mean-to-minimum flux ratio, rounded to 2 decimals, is 1.02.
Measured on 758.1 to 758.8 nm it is 1.02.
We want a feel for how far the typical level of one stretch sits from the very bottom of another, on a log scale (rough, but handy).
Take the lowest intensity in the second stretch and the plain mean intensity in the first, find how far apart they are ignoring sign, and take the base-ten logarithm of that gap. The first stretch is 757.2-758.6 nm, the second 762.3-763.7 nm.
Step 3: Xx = 0.14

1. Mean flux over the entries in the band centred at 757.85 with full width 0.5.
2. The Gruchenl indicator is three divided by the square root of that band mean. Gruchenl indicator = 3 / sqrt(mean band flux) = 0.568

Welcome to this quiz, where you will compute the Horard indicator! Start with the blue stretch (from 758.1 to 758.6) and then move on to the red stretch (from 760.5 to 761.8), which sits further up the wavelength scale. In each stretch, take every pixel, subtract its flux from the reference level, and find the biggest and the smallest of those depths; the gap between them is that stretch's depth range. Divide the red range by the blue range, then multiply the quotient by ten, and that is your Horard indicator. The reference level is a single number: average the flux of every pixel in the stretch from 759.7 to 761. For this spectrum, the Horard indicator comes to 10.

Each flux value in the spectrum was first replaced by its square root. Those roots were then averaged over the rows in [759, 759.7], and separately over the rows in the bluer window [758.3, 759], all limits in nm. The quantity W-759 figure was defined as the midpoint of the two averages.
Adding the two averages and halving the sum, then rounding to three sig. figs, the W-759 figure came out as 5.17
